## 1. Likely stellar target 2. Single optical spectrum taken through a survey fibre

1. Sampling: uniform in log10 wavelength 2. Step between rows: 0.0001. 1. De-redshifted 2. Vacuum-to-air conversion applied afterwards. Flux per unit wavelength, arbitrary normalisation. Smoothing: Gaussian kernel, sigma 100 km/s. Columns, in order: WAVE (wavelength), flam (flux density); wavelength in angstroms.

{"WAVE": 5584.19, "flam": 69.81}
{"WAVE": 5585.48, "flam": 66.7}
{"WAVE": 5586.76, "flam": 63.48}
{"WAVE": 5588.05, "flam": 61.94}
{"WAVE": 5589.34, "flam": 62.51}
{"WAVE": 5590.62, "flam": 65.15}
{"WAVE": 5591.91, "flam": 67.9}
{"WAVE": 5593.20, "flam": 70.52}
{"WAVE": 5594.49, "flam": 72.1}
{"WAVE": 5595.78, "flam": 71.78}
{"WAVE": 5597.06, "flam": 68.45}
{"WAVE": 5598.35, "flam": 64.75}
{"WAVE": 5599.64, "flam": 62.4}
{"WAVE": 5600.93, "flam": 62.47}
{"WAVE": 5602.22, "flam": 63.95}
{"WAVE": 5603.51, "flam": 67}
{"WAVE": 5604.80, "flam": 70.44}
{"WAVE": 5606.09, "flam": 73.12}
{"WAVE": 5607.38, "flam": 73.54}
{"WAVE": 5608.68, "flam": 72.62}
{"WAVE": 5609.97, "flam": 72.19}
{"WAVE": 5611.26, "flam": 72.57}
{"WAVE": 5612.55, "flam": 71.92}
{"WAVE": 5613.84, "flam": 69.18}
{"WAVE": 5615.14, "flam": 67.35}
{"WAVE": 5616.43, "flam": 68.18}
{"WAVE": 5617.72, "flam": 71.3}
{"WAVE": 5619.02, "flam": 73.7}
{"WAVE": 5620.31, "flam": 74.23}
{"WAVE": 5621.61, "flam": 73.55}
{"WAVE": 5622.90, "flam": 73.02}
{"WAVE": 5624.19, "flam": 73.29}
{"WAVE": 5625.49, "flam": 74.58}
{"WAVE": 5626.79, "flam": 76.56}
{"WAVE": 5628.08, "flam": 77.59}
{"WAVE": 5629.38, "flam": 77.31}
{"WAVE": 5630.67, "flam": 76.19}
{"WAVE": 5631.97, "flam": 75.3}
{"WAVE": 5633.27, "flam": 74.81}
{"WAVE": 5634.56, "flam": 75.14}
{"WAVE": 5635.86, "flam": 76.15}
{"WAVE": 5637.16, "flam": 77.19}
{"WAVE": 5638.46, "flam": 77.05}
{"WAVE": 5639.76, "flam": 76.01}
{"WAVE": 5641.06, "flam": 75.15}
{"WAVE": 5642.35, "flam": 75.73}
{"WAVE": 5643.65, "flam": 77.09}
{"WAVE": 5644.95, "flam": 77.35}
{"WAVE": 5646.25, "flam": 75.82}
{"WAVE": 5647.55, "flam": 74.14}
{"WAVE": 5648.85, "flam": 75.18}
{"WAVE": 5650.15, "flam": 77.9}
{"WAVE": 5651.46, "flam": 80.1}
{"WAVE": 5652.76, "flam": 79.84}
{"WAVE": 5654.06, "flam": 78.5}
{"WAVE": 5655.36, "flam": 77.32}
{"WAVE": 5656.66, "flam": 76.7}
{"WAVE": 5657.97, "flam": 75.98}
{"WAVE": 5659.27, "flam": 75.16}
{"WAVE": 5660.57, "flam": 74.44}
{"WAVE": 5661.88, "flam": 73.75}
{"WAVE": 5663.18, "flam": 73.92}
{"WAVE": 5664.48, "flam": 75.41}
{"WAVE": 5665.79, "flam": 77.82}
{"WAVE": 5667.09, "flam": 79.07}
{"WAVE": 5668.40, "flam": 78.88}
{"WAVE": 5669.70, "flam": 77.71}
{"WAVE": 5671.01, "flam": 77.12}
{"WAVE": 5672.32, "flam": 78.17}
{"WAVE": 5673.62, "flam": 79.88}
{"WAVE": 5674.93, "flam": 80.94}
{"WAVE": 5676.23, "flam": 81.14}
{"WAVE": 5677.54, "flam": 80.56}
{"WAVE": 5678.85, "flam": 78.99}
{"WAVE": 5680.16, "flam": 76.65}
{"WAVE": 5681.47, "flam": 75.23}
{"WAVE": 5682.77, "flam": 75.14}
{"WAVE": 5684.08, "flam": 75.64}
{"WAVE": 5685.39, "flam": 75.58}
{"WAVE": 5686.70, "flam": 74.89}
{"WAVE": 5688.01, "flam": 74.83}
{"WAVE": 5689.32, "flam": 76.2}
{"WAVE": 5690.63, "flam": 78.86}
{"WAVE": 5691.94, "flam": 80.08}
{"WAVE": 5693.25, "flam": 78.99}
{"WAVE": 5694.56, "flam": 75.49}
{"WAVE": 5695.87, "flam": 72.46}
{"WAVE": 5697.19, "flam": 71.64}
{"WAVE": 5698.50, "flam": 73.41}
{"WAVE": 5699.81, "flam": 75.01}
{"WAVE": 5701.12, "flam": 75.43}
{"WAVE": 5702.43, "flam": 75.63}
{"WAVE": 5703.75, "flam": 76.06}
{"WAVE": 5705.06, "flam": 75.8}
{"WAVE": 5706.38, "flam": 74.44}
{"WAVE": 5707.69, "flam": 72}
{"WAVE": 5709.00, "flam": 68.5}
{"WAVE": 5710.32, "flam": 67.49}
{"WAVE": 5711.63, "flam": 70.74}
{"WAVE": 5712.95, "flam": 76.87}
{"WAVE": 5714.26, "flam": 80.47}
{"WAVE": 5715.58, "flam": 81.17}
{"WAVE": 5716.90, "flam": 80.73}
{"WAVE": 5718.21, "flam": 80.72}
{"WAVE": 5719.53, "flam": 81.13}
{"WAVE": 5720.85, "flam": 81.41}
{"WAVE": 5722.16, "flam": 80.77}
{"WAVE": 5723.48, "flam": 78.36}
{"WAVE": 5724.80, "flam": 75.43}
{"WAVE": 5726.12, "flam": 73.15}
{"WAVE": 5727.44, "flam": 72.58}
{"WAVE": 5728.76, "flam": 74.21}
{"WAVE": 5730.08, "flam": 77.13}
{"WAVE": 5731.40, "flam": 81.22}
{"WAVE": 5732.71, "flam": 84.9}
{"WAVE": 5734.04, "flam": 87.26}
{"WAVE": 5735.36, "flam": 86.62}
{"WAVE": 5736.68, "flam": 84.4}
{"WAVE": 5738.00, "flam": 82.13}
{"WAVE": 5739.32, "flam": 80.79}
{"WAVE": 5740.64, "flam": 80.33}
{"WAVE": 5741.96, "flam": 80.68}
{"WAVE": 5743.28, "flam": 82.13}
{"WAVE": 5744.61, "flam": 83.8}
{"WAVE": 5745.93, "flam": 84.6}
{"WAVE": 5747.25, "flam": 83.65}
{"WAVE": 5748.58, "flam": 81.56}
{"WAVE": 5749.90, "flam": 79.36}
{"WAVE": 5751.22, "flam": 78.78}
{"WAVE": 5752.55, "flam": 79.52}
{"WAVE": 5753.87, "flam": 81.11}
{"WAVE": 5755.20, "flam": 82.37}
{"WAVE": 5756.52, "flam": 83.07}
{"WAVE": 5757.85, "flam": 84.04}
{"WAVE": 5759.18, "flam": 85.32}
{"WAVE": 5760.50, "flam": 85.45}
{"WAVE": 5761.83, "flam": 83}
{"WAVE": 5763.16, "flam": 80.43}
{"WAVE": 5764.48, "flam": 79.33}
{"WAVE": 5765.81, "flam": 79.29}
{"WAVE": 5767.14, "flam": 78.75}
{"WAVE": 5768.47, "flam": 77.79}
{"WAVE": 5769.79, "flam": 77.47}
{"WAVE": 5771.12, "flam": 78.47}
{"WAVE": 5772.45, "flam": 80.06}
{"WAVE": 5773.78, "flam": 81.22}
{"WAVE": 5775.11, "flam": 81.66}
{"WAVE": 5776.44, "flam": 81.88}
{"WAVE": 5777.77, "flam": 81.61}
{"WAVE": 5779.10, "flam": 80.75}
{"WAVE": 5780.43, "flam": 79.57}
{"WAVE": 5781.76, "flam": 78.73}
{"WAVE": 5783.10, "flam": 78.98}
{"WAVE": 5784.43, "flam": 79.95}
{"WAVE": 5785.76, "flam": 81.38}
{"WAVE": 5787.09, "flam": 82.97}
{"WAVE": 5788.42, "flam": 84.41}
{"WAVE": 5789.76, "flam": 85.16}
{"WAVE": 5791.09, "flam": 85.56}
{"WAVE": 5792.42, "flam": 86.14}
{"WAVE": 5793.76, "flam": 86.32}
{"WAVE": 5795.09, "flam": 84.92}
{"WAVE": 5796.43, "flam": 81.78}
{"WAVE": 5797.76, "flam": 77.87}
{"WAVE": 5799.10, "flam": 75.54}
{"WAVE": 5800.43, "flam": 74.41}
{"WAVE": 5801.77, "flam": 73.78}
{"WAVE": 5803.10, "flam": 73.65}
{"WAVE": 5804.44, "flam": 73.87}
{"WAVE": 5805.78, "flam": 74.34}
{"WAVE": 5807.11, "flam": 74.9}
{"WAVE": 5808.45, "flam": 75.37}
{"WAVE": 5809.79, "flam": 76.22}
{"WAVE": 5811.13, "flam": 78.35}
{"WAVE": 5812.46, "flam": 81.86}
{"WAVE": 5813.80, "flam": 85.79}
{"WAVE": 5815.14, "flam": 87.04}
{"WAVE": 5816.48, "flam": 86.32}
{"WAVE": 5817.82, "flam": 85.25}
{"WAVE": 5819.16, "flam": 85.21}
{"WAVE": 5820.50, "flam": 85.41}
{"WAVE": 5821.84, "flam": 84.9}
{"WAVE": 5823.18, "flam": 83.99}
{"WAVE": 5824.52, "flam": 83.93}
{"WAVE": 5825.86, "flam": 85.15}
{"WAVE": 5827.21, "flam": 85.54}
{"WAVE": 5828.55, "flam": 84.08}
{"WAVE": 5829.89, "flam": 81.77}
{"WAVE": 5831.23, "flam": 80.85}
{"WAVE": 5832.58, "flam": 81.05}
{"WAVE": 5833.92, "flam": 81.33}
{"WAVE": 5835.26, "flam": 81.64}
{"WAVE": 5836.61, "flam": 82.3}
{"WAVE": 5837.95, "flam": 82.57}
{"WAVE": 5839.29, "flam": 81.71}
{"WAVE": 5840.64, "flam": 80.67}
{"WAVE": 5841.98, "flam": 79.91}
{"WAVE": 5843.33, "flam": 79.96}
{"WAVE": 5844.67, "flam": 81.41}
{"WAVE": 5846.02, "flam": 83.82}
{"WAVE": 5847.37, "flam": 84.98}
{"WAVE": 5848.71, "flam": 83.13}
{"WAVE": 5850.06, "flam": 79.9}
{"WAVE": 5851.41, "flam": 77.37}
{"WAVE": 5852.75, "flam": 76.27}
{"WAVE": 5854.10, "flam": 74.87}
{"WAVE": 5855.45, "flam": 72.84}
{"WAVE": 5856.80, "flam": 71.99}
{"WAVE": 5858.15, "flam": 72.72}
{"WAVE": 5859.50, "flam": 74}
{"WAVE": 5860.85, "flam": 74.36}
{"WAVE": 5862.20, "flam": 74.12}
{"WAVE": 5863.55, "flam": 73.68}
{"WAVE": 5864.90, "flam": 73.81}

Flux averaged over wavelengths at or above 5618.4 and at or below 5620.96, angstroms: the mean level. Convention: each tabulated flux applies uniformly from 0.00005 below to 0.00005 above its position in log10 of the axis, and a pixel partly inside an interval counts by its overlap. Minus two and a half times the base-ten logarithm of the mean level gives -4.67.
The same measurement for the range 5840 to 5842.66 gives -4.76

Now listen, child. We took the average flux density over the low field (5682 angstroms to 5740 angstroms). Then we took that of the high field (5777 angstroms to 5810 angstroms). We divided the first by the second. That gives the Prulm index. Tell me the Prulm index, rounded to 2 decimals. 0.97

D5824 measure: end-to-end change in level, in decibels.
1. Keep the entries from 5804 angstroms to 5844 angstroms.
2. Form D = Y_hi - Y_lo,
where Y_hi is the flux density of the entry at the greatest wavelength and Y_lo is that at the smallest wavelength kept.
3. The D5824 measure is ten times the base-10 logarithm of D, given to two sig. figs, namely 7.8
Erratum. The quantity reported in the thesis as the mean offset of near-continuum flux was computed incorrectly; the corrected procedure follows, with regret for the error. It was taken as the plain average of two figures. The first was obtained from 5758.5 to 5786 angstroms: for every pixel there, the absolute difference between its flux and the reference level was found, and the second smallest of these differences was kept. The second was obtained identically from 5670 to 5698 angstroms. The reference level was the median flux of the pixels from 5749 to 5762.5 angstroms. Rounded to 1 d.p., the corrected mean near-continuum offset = 1.3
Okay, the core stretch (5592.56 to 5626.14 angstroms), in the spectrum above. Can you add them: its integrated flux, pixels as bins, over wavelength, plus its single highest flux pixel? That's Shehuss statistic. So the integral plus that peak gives 2436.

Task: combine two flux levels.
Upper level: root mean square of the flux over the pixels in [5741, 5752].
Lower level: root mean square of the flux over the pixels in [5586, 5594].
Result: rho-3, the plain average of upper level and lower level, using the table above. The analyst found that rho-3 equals 73.6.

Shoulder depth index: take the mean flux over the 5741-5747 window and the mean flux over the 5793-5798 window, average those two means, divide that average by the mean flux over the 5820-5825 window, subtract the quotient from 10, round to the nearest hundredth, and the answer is 9.02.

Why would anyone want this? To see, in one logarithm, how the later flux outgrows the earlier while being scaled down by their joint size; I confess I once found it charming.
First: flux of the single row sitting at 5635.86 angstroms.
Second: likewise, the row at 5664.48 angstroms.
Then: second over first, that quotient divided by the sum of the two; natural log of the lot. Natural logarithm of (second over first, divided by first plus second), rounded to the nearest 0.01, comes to -5.03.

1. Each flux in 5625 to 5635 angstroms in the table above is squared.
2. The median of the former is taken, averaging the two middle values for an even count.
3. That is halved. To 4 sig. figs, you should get 2869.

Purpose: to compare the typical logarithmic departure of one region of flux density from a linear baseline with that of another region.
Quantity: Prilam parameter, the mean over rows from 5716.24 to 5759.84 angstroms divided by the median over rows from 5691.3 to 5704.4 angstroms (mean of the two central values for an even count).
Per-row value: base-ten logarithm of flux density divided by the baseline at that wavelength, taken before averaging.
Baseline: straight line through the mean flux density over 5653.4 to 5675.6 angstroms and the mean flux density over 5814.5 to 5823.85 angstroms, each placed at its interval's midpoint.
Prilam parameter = 0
